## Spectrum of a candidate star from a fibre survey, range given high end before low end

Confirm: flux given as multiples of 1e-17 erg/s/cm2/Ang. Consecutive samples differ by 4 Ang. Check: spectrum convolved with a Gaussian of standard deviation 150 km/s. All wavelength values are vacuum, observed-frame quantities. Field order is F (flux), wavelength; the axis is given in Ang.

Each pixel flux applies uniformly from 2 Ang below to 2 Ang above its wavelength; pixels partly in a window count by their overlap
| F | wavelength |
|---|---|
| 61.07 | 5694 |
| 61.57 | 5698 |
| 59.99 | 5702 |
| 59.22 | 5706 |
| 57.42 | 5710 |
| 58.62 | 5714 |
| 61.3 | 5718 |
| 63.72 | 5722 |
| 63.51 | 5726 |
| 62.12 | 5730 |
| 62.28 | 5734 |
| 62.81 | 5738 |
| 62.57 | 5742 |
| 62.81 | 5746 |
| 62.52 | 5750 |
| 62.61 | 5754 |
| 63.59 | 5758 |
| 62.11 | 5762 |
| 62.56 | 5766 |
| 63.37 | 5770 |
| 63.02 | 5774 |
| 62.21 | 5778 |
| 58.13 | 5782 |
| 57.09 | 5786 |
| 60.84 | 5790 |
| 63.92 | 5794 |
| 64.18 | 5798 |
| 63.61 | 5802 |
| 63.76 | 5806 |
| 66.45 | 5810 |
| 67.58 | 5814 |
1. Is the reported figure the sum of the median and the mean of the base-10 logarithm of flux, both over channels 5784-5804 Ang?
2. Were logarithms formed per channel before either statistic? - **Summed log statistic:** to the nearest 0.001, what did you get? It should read 3.595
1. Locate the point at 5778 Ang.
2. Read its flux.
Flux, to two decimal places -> 62.21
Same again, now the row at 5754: 62.61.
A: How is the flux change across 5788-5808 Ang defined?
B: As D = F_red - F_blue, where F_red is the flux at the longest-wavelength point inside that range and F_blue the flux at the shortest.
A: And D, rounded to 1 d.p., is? 2.9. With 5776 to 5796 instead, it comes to 1.7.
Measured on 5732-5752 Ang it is 0.2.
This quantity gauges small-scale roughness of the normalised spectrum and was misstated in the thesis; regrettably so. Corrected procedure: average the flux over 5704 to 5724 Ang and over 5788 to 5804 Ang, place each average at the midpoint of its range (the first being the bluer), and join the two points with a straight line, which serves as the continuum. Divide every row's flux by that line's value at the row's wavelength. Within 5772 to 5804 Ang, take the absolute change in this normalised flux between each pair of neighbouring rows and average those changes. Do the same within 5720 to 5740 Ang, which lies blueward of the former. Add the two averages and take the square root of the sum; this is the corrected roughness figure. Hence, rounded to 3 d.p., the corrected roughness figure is 0.202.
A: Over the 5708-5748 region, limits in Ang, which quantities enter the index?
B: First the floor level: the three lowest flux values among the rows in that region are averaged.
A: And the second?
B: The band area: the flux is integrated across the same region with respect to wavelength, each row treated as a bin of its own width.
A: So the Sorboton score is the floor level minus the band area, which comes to -2410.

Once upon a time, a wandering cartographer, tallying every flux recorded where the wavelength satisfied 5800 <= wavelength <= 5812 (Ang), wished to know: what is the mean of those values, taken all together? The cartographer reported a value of 65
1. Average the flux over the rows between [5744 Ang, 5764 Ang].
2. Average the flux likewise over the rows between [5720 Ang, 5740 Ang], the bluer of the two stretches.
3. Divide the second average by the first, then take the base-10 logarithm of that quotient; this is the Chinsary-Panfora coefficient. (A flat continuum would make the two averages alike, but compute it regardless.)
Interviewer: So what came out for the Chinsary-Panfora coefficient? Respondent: 0.001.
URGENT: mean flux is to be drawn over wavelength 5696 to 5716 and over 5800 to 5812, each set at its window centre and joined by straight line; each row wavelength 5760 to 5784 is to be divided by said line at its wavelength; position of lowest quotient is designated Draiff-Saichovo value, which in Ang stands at 5782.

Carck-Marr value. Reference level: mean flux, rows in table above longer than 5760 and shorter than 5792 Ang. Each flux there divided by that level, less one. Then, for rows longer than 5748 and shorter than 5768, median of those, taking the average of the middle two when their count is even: 0.0228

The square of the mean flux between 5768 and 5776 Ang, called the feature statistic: 3994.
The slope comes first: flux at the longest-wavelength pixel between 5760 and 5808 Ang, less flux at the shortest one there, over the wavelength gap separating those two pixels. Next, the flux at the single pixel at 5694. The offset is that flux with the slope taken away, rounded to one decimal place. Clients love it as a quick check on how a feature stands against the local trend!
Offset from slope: 61.0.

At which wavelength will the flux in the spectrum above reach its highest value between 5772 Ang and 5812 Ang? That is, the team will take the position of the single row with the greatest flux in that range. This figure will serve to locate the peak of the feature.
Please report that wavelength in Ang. 5810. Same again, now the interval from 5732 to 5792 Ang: 5758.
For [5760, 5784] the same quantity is 5770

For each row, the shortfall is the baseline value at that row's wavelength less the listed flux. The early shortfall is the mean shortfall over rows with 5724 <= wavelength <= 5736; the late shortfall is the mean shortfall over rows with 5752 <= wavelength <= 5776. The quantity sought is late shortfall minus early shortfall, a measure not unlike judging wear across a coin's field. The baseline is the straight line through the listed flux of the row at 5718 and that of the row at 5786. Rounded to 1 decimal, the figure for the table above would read -2.3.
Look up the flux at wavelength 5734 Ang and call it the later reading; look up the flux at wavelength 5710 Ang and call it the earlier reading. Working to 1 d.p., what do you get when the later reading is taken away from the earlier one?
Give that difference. -4.9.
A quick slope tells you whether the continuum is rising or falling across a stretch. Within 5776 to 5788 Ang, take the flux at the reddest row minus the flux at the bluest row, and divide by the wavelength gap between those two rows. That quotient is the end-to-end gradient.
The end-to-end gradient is -0.64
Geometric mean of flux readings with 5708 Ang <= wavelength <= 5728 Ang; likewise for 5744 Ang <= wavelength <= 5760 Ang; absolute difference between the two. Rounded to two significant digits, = 2.0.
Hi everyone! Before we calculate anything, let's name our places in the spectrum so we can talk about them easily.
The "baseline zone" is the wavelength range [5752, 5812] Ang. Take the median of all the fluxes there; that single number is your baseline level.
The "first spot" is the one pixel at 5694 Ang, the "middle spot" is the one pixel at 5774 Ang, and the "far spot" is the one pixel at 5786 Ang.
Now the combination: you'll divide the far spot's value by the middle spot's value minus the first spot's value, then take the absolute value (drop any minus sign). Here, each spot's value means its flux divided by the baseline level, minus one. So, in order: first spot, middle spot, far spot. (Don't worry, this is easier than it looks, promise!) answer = 3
